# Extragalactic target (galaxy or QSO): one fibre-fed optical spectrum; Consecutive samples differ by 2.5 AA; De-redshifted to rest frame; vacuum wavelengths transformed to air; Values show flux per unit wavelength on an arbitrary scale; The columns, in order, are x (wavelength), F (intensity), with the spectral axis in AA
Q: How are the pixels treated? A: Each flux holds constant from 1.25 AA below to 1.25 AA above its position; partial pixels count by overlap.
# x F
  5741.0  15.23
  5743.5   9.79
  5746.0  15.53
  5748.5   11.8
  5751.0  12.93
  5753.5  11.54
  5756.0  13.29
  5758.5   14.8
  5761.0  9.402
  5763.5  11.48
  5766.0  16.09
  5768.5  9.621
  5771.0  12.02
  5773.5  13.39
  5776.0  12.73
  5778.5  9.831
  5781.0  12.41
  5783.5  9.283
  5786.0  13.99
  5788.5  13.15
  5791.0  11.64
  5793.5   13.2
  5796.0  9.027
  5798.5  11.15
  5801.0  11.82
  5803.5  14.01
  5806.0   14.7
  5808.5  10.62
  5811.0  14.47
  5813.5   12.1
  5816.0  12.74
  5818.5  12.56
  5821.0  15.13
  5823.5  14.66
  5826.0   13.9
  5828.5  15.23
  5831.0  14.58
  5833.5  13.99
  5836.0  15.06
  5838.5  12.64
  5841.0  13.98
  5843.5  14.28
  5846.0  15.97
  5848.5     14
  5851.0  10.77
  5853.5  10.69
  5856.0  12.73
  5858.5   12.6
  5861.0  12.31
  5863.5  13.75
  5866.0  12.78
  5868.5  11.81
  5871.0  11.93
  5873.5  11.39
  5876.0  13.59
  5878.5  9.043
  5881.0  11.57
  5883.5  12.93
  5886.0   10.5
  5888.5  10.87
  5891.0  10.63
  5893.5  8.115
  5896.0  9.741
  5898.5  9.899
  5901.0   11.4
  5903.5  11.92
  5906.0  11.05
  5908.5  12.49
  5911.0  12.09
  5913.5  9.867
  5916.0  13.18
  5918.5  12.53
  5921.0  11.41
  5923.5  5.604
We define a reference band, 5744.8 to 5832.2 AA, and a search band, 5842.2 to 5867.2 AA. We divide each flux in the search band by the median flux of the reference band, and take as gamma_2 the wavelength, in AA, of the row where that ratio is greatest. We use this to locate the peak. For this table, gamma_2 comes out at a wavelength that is 5846.0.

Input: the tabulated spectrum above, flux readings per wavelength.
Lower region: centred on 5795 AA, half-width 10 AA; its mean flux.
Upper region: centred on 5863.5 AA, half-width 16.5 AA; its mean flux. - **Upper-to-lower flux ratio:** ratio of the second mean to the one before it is 1.0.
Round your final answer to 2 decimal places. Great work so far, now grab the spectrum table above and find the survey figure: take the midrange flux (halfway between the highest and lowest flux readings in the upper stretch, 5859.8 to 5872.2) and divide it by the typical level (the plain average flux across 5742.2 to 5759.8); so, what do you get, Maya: 1.00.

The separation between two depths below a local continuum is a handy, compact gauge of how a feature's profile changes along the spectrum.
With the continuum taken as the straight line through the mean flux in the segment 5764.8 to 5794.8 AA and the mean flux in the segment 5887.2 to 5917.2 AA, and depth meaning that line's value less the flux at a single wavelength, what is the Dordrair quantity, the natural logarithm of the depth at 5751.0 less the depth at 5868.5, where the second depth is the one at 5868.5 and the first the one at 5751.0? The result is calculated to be -1.8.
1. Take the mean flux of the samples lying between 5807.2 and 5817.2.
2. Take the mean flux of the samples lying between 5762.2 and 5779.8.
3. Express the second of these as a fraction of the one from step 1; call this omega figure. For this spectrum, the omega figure 0.97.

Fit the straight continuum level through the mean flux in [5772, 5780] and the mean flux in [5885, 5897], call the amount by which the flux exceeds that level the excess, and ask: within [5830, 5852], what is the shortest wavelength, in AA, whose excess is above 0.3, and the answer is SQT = 5831.0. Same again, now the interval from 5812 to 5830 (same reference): 5813.5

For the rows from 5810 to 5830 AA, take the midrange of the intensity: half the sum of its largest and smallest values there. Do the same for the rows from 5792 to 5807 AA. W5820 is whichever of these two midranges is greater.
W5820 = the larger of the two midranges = 13.7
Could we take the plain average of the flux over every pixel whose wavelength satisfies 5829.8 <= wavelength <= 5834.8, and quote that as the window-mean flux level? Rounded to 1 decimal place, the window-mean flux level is 14.3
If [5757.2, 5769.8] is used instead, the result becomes 12.3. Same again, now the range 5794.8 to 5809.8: 11.9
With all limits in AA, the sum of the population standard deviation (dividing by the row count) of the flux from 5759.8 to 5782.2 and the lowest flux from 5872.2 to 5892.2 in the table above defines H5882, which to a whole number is 11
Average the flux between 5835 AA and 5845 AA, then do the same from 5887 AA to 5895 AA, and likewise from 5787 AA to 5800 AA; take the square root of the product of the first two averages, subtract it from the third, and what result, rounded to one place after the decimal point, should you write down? -0.1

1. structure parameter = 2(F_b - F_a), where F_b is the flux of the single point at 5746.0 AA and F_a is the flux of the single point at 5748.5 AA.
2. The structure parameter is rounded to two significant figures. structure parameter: 7.5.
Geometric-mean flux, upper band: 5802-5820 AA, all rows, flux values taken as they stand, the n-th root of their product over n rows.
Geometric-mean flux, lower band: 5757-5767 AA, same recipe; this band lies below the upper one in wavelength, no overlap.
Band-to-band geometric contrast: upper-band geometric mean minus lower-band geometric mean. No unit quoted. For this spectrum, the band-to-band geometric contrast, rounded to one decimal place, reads 0.3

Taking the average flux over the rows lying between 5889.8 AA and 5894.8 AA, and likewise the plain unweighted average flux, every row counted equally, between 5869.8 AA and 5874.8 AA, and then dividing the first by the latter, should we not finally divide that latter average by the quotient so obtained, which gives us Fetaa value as 15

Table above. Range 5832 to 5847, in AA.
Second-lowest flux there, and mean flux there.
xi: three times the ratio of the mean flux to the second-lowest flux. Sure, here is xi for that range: 3.07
